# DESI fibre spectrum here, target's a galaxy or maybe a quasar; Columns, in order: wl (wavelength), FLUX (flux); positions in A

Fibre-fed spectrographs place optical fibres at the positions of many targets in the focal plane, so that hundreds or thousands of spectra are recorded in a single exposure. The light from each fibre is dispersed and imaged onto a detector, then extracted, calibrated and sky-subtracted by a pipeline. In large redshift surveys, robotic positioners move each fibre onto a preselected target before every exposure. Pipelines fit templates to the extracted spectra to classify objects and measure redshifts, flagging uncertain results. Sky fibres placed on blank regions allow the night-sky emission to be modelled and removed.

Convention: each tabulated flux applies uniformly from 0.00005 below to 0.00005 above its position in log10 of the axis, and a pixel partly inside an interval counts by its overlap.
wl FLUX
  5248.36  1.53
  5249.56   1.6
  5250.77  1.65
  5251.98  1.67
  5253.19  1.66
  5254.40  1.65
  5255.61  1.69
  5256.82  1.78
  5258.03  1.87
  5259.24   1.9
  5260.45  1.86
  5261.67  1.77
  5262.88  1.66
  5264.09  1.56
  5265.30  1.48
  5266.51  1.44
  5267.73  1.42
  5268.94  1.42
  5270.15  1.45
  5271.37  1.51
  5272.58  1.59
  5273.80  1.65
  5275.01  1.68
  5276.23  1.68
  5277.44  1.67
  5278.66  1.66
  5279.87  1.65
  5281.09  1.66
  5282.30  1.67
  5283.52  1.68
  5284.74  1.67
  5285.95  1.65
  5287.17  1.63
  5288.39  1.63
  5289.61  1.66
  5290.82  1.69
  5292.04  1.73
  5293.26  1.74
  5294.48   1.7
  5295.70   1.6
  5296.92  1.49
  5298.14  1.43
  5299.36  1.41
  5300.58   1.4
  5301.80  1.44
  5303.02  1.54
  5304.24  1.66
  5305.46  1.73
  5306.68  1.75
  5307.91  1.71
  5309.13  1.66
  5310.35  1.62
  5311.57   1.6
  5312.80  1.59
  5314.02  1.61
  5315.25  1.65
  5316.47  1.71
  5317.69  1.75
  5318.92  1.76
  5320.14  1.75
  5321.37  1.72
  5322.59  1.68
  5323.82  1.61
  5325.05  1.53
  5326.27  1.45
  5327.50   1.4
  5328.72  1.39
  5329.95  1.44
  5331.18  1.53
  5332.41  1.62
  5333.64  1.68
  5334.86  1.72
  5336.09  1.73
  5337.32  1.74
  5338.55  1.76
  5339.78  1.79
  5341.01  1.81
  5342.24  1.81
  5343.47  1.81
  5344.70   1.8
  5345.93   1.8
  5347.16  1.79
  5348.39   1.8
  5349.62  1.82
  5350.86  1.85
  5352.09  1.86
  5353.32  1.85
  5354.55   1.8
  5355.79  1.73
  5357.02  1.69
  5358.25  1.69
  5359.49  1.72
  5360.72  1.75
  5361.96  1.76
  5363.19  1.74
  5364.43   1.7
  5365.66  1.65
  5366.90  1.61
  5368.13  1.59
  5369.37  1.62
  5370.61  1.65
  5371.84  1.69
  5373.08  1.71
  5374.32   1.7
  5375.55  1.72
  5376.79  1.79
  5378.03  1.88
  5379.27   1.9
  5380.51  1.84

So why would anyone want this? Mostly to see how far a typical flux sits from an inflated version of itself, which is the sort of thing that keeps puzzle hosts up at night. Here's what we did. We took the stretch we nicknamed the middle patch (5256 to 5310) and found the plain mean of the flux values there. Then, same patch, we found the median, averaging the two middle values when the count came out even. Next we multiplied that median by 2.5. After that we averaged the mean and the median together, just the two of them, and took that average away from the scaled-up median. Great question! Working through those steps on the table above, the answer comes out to 2.51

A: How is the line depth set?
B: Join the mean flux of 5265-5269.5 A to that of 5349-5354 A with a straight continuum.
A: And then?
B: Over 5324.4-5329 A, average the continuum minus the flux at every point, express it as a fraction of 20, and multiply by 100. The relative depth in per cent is 1.4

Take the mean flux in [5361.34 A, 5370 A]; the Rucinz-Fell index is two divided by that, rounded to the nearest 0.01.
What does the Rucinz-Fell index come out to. 1.20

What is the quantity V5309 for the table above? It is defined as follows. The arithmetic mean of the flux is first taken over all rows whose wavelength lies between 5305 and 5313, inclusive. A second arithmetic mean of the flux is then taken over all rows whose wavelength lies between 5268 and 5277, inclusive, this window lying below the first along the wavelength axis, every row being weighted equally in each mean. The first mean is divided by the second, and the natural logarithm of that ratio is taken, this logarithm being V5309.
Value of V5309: 0.06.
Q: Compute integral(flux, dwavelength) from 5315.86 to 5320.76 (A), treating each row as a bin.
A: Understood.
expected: 8.54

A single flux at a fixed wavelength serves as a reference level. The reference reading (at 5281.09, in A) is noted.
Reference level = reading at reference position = 1.66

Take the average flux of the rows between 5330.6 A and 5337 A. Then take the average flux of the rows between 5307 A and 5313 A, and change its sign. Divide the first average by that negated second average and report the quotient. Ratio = -1.01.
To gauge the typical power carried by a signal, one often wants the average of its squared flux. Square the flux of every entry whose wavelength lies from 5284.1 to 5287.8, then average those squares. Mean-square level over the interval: 2.72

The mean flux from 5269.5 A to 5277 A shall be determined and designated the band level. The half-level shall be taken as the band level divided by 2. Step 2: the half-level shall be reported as 0.80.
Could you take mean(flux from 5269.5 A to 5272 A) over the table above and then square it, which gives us 2.19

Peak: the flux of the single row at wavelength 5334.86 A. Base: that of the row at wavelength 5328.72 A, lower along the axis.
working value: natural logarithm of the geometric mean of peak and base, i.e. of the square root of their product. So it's 0.436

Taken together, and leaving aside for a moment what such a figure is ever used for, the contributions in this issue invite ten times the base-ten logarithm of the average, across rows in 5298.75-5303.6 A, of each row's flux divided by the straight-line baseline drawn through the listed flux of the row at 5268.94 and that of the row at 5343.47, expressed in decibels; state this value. -0.4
